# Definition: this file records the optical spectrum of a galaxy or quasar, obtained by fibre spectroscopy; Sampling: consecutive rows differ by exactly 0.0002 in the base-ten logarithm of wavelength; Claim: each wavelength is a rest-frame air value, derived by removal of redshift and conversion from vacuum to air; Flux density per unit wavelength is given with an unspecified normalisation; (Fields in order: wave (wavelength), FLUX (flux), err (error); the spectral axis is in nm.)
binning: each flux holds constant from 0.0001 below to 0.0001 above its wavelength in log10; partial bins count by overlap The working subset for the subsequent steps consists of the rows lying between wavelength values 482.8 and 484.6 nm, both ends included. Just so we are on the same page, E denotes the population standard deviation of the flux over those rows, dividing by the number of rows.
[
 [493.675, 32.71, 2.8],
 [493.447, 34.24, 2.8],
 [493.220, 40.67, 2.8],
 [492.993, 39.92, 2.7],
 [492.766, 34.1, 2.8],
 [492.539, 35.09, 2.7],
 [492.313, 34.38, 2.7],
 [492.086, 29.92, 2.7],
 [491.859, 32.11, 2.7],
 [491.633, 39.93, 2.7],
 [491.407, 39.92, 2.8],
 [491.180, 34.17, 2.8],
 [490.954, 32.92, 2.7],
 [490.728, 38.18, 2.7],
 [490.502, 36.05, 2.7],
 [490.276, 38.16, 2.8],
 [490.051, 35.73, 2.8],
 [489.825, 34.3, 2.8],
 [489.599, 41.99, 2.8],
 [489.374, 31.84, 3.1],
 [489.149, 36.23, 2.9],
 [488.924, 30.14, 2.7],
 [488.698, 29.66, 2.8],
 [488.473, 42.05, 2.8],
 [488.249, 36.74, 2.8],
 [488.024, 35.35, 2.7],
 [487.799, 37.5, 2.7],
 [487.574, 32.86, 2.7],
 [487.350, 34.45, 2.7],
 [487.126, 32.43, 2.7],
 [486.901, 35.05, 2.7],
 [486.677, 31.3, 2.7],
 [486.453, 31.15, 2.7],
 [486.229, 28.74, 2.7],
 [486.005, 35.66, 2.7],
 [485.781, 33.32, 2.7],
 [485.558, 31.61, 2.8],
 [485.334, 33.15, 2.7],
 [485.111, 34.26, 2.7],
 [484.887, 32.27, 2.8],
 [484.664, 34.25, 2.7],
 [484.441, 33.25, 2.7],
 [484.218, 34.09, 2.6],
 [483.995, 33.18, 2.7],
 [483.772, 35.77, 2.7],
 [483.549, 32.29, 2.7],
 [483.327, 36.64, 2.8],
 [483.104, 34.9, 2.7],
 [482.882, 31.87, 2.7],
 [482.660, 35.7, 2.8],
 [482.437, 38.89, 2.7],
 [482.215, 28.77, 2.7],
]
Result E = 1.6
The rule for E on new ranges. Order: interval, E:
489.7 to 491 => 1.9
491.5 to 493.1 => 3.5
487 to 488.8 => 3.5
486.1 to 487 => 2.3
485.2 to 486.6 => 2.1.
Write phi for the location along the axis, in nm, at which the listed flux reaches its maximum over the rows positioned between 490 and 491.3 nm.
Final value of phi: 490.728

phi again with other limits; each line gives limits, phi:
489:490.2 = 489.599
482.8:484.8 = 483.327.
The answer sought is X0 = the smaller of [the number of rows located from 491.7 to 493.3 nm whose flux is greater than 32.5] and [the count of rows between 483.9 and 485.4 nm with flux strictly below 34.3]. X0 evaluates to 5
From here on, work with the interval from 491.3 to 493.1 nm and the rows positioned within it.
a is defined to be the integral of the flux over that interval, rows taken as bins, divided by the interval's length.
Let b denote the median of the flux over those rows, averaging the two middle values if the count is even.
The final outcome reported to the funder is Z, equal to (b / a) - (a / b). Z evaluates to -0.052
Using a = 35.7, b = 34.7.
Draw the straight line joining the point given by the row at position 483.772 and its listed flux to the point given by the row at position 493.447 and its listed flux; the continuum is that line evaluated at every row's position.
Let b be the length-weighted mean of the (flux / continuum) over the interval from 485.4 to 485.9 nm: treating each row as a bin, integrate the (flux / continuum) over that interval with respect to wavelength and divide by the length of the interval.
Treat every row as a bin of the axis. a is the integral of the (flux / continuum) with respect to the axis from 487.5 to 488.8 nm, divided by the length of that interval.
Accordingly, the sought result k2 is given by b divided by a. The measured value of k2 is 0.90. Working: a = 1.02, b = 0.92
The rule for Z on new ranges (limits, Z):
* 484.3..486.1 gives -0.011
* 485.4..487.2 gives -0.024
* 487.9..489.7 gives 0.017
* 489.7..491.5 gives -0.015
